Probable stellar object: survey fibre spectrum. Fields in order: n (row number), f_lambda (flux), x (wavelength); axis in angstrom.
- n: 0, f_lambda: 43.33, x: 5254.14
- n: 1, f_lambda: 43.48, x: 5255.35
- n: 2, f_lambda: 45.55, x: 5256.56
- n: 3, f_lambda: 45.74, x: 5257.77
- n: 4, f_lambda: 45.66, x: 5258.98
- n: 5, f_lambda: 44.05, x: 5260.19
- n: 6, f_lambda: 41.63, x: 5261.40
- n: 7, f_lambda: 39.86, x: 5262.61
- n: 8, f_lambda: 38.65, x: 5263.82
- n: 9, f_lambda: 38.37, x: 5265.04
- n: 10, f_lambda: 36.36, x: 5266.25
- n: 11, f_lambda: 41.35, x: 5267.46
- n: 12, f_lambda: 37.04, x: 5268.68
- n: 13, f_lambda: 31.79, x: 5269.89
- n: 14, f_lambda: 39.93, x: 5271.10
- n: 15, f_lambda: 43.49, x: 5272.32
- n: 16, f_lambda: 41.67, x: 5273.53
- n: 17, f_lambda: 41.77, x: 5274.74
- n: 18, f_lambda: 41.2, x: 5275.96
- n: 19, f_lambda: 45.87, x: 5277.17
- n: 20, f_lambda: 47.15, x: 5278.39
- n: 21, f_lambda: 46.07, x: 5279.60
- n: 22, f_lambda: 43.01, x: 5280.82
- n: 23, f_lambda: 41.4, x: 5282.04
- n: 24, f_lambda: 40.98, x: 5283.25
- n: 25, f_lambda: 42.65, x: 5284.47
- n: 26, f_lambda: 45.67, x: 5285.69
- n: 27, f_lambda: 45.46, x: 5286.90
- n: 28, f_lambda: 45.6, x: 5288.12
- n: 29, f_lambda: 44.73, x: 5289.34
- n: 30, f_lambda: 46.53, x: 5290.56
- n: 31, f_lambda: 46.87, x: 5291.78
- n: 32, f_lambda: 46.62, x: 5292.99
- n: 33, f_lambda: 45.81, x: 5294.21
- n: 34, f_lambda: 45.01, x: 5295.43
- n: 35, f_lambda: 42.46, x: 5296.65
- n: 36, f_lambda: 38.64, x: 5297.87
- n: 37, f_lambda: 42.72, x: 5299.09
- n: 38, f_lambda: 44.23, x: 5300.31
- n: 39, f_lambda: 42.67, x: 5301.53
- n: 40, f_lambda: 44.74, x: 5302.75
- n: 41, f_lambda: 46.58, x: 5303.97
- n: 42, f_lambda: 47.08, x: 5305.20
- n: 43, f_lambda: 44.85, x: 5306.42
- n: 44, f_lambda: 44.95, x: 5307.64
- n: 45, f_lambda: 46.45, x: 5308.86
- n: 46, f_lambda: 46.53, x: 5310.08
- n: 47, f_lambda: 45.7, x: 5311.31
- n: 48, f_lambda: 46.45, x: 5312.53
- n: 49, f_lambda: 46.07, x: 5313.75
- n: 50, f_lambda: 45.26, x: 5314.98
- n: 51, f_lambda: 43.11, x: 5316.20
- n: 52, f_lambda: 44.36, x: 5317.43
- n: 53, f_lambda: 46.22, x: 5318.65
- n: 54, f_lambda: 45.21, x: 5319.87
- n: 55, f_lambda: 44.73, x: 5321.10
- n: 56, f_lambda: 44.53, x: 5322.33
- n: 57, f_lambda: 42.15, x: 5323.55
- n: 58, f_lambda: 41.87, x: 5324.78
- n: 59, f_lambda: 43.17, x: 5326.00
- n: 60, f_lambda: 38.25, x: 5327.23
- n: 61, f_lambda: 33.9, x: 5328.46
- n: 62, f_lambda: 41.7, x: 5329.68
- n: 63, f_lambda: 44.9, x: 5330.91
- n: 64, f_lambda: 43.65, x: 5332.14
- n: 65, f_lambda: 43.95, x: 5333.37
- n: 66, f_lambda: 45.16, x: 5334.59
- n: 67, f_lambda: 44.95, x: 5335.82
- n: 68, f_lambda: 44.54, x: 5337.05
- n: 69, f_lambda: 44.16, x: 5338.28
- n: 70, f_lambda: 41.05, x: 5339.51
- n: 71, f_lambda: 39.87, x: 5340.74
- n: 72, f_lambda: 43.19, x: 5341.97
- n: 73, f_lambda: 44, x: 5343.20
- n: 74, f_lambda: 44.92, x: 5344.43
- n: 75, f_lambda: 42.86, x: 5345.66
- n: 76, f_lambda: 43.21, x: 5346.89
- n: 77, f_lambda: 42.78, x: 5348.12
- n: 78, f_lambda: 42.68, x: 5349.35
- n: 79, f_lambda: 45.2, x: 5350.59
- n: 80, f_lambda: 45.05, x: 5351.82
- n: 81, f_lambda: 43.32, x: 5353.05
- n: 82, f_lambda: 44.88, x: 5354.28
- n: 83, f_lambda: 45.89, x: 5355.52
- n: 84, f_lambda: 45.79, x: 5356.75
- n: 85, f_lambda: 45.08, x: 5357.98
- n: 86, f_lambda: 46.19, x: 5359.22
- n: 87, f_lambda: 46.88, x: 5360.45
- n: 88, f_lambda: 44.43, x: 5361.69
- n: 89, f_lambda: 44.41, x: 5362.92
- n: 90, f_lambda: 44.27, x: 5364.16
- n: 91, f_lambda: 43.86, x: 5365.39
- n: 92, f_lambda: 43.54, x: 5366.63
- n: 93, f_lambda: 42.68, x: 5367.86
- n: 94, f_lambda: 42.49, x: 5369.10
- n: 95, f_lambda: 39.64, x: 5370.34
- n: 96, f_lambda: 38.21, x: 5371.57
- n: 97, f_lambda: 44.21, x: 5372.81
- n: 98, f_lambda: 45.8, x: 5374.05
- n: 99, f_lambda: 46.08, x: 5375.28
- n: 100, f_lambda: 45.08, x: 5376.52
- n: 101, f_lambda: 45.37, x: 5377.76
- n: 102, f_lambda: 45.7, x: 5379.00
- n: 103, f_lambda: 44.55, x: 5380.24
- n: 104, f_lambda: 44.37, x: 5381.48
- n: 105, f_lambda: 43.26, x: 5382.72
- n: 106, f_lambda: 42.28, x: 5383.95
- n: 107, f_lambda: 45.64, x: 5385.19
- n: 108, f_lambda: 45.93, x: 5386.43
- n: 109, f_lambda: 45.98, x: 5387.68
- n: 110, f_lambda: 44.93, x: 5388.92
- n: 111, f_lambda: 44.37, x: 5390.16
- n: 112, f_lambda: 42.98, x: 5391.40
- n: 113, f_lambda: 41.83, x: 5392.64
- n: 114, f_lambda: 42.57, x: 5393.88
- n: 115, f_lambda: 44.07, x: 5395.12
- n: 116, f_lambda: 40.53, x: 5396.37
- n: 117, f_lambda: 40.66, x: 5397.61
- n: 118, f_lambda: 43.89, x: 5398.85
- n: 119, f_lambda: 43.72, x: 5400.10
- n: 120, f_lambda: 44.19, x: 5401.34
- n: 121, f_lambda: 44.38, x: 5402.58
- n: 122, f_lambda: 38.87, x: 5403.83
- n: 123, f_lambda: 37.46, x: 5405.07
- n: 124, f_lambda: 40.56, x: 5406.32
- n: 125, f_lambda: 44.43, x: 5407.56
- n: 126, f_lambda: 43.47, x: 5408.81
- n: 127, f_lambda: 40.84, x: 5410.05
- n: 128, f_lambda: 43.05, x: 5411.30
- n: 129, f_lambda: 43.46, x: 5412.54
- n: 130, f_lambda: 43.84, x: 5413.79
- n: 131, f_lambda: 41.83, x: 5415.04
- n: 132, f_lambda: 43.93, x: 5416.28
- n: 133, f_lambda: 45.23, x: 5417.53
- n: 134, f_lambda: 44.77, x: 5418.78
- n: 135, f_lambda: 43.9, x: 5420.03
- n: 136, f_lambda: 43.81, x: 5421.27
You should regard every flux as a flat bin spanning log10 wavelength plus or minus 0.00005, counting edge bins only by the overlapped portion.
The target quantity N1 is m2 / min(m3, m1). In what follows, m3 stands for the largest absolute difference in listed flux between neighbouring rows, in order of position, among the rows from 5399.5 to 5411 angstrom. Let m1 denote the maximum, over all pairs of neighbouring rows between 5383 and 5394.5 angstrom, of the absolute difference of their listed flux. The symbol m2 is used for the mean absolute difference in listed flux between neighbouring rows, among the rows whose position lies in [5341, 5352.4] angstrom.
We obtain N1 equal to 0.27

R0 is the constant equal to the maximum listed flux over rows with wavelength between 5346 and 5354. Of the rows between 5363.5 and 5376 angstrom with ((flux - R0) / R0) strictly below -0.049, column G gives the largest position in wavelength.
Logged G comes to 5371.57 angstrom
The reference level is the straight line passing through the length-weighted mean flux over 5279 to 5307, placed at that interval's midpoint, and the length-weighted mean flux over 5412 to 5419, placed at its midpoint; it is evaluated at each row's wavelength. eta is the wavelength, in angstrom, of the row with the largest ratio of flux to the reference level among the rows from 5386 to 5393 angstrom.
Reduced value 5387.68 angstrom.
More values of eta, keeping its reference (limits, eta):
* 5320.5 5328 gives 5321.10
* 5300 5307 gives 5305.20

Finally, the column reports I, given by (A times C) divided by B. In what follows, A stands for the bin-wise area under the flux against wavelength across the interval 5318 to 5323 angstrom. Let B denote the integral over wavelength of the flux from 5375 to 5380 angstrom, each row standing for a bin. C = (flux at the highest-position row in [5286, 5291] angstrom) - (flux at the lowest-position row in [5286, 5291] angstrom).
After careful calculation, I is 1.1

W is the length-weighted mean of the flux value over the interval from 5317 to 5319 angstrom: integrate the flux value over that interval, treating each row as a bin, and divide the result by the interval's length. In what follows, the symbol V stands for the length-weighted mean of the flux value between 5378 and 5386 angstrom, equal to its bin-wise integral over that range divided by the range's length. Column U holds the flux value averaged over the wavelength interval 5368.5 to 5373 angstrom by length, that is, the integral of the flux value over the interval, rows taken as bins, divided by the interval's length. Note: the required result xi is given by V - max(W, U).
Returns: -0.9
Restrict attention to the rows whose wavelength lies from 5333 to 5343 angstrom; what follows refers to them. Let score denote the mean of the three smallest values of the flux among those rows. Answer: 41.4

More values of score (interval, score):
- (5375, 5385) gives 43.3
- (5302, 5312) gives 44.8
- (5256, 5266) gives 39.0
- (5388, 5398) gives 41.0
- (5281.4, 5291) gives 41.7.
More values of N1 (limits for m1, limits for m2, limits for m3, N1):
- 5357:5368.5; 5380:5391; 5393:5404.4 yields 0.39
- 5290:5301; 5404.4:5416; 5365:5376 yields 0.48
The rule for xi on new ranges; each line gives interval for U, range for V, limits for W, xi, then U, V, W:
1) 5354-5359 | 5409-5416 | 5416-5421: -2.7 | 45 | 42.8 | 44.5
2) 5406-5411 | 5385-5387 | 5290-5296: -0.4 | 42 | 45.8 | 46.2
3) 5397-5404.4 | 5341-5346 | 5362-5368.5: -0.3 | 43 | 43.5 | 43.8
